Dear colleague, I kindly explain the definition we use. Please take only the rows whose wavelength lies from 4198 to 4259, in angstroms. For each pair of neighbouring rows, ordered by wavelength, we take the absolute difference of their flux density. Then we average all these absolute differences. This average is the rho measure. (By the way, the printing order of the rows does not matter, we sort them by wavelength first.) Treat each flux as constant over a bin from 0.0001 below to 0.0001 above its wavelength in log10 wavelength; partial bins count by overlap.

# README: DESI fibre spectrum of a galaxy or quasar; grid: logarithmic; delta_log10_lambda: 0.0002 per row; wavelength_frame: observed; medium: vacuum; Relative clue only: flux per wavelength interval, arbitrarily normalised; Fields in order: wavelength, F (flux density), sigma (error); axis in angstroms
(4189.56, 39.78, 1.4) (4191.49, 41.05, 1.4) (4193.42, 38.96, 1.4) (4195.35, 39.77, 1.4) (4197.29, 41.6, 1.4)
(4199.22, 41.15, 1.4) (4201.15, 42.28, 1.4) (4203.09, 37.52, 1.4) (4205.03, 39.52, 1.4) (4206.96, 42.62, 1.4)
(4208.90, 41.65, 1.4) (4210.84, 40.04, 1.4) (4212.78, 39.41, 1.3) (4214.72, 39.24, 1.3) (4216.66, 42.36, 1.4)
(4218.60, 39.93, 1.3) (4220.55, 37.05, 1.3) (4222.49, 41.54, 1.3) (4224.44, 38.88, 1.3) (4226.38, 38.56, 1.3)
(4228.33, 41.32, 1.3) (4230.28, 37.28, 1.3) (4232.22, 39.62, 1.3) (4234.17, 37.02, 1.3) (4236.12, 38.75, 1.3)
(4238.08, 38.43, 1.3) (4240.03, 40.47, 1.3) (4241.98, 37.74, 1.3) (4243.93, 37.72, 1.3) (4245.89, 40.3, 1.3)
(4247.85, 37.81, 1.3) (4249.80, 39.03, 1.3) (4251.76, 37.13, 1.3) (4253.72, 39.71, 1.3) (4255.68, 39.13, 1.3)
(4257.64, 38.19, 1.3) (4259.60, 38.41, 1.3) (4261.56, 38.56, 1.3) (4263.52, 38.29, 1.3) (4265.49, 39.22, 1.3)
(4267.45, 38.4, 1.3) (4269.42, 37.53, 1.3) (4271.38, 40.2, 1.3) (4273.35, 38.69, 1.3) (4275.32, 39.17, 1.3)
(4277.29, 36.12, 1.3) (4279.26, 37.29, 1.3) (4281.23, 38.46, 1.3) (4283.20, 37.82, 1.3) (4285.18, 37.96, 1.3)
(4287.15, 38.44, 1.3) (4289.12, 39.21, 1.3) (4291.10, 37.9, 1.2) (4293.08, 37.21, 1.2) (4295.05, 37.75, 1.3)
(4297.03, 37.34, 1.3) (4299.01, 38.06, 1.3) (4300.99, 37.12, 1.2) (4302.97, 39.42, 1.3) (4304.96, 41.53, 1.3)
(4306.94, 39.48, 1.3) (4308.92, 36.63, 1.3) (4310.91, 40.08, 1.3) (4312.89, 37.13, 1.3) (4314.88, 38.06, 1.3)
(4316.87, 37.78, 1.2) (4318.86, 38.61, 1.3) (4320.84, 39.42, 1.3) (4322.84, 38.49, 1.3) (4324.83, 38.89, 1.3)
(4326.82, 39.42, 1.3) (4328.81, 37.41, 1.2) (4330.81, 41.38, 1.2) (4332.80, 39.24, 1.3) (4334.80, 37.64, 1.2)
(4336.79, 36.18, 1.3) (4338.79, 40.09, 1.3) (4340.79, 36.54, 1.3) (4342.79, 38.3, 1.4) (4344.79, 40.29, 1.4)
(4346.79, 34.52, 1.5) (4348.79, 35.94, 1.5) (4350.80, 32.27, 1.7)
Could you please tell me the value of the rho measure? 2.0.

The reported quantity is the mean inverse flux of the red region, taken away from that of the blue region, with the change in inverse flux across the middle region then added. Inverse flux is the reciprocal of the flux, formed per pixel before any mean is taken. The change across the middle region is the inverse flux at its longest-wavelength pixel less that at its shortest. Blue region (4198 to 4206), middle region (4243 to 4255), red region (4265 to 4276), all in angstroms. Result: -0.0021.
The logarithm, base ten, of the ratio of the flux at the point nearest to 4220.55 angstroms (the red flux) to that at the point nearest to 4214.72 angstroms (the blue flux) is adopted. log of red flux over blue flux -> -0.02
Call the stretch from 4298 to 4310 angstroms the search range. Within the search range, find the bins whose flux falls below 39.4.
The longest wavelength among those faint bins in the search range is 4308.92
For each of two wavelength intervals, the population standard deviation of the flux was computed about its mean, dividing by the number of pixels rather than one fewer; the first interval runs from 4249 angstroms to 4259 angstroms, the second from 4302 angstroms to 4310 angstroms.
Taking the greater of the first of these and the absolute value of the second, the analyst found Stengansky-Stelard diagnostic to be 1.74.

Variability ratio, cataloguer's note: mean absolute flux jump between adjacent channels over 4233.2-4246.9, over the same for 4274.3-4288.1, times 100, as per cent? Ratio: 142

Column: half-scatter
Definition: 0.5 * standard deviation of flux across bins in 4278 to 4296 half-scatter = 0.3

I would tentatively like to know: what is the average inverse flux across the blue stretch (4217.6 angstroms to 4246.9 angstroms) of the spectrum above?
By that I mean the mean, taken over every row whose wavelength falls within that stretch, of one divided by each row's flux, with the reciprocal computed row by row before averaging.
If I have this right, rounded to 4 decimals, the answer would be 0.0257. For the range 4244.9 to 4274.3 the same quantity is 0.0258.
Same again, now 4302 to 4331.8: 0.0257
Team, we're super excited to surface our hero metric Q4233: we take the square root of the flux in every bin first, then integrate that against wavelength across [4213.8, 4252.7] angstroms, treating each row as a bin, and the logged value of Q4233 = 243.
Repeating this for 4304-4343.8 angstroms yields 247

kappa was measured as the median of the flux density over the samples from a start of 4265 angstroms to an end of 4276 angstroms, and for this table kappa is 38.93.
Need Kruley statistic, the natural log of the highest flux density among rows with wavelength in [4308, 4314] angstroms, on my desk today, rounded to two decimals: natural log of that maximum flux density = 3.69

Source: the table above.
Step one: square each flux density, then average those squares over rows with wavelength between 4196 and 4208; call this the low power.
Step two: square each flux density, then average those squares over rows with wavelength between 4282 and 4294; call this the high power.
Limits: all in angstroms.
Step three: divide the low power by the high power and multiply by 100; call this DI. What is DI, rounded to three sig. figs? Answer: 115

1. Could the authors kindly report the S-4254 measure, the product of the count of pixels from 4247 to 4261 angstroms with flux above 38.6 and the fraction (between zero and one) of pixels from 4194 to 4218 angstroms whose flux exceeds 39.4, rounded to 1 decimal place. 2.5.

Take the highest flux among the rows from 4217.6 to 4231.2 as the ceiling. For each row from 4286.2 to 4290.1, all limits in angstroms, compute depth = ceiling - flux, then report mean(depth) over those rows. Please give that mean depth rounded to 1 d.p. 2.7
